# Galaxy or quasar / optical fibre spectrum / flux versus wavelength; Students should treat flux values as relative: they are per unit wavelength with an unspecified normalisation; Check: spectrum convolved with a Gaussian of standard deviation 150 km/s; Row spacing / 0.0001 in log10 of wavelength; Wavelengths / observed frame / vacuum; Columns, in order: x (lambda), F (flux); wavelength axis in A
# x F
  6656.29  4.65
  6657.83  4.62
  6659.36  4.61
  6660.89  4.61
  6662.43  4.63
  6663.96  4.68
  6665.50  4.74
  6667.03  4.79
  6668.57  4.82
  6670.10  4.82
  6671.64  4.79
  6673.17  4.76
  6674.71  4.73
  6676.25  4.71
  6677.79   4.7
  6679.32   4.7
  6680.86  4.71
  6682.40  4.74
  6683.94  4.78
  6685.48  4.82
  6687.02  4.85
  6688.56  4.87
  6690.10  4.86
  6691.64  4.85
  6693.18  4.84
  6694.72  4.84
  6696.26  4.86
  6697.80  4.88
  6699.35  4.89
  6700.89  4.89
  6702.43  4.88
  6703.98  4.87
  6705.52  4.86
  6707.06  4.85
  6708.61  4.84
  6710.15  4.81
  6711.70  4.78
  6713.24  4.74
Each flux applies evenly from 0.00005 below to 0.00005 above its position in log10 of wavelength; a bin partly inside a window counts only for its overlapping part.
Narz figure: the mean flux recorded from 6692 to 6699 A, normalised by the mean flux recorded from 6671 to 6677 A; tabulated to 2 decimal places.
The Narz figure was 1.02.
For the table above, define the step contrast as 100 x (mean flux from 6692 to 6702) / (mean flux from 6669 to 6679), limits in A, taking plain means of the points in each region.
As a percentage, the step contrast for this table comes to 102.4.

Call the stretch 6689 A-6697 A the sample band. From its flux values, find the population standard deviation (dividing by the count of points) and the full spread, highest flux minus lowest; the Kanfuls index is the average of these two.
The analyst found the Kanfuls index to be 0.014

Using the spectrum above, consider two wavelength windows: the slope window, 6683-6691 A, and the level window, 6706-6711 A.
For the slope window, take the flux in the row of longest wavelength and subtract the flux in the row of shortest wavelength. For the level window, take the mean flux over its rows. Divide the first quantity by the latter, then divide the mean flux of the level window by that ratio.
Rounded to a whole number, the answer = 292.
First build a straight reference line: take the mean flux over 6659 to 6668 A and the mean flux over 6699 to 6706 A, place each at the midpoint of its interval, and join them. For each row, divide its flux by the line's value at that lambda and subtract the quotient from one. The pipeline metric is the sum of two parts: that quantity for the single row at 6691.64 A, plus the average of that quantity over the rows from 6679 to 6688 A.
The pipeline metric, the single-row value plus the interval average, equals -0.003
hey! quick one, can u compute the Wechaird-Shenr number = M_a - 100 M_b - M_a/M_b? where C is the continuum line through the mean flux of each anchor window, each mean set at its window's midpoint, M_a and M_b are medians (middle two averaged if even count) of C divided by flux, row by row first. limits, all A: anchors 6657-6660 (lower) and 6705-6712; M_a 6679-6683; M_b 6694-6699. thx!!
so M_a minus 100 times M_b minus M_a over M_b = -98.3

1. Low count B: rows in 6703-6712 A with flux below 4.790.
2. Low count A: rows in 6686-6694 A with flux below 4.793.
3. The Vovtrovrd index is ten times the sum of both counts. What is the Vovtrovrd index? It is 10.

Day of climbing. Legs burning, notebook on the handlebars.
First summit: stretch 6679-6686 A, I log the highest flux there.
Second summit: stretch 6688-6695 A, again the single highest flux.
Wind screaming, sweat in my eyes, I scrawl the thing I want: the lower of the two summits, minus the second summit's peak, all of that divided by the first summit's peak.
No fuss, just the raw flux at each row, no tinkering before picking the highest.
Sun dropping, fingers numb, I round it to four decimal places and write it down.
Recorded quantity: -0.0104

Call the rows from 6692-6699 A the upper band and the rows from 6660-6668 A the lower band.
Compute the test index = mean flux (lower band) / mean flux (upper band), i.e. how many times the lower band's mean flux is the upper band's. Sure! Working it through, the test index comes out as 0.966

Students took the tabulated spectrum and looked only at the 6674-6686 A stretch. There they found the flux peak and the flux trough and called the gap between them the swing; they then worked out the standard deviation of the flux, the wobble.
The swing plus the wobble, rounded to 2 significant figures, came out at 0.16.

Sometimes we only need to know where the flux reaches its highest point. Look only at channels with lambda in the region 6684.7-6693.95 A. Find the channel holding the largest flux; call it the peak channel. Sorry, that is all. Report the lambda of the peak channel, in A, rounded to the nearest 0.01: 6688.56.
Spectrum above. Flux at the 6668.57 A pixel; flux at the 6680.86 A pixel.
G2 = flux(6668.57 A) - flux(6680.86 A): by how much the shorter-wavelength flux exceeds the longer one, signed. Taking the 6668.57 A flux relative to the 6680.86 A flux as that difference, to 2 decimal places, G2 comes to 0.11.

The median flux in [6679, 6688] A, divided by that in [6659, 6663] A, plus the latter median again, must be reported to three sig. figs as 5.64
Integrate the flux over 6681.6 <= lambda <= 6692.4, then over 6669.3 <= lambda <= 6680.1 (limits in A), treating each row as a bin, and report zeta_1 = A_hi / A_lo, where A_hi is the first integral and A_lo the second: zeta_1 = 1.02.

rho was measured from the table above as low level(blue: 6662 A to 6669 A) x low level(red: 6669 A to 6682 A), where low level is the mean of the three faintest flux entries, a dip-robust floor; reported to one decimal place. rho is 22.0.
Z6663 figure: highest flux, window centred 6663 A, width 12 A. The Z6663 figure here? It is 4.82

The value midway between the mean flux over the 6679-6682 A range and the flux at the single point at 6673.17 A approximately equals 4.73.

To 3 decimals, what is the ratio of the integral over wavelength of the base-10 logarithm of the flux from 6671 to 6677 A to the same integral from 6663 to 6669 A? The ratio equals 1.000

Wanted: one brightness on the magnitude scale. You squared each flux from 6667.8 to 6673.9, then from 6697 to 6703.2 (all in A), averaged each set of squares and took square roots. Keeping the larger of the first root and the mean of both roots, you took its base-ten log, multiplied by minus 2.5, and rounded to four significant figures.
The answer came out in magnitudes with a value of -1.712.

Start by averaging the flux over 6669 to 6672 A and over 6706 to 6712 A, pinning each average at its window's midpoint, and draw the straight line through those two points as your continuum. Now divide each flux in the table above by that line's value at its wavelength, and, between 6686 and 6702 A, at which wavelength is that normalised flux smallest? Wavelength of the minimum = 6694.72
